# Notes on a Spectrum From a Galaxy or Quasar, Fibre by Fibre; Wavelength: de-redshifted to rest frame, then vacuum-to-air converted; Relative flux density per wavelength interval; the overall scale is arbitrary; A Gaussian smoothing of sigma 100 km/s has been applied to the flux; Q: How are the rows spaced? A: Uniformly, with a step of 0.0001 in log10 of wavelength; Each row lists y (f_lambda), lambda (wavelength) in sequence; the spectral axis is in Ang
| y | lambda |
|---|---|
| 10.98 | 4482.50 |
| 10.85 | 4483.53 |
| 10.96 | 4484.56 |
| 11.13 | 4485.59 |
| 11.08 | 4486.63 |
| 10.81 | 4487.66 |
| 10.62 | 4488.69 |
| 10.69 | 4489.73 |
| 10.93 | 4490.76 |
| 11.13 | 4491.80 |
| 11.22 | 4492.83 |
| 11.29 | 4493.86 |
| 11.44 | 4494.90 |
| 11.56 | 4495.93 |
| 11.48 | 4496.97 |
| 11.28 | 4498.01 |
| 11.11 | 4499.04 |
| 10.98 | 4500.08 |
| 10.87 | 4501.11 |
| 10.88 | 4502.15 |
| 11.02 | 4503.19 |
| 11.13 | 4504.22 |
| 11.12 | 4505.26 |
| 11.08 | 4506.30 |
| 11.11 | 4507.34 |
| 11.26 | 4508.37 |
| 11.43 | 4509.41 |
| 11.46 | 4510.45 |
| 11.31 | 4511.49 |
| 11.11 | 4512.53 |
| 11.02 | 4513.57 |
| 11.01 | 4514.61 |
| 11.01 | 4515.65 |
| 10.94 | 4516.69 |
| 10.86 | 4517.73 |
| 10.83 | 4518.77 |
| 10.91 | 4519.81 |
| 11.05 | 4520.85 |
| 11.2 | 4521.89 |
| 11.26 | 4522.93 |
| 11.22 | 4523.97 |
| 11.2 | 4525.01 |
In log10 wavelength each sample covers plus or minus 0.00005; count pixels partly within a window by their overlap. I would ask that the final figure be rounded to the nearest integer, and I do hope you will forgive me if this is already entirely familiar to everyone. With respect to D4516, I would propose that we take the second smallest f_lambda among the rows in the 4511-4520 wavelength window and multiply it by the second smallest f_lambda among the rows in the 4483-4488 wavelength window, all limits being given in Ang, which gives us 118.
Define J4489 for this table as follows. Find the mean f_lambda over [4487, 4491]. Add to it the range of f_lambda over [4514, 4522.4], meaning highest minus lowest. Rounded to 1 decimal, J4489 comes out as 11.1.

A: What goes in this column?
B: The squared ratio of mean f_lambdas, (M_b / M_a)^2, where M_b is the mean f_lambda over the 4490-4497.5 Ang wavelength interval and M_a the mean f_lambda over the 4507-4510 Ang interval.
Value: 1.00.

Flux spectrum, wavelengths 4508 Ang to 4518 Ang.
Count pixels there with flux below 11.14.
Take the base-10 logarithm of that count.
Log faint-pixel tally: 0.78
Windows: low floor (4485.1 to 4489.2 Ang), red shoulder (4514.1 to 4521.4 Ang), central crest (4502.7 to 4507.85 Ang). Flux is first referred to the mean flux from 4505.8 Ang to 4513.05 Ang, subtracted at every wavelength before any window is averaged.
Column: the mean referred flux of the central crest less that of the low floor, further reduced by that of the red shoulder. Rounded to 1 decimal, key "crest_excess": 0.5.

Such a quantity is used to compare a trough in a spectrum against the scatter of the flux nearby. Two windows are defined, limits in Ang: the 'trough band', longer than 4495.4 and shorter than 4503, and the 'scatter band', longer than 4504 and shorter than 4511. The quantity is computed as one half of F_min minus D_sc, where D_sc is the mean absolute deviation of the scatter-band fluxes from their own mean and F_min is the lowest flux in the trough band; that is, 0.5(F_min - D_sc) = 5.37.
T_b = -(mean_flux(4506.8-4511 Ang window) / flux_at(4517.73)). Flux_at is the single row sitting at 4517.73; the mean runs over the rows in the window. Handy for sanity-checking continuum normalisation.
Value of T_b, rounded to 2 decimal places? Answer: -1.04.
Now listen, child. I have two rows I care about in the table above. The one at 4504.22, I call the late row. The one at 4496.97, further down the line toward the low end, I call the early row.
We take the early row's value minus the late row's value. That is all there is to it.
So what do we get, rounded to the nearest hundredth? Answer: 0.35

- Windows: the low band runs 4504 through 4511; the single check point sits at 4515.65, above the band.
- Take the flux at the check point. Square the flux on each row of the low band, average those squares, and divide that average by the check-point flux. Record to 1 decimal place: 11.5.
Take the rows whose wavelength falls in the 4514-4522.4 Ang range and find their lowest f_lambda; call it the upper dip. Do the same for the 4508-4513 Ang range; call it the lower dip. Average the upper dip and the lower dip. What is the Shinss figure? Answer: 11.0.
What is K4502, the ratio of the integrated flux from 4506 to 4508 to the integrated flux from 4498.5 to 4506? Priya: 0.3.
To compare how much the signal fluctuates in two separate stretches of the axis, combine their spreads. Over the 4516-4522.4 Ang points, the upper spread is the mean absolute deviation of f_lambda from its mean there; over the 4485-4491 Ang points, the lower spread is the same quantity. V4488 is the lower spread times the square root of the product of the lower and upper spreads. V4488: 0.0229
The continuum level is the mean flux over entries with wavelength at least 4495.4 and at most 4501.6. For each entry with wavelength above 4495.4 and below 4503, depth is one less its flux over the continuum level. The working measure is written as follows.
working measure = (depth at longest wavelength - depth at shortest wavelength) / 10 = 0.006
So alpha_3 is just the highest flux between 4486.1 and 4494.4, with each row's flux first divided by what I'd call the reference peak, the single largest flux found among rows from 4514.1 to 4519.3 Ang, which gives 1.03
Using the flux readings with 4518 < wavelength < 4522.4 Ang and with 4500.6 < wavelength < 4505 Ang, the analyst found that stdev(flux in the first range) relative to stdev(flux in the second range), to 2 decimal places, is 1.31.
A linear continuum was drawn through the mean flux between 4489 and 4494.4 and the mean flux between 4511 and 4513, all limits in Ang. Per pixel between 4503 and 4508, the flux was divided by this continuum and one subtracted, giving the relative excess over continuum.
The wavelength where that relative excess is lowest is 4503.19 Ang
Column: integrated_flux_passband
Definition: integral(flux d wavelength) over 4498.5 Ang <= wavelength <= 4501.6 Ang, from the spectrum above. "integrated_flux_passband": 34.2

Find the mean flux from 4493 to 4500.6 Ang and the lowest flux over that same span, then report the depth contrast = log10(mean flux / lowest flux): 0.013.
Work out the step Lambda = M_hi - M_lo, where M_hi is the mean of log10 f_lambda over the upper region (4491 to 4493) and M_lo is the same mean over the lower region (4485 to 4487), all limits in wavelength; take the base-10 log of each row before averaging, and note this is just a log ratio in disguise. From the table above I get 0.003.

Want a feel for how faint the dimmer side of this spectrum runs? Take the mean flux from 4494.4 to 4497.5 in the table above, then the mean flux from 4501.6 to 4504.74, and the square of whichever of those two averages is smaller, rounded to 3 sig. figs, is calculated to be 121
